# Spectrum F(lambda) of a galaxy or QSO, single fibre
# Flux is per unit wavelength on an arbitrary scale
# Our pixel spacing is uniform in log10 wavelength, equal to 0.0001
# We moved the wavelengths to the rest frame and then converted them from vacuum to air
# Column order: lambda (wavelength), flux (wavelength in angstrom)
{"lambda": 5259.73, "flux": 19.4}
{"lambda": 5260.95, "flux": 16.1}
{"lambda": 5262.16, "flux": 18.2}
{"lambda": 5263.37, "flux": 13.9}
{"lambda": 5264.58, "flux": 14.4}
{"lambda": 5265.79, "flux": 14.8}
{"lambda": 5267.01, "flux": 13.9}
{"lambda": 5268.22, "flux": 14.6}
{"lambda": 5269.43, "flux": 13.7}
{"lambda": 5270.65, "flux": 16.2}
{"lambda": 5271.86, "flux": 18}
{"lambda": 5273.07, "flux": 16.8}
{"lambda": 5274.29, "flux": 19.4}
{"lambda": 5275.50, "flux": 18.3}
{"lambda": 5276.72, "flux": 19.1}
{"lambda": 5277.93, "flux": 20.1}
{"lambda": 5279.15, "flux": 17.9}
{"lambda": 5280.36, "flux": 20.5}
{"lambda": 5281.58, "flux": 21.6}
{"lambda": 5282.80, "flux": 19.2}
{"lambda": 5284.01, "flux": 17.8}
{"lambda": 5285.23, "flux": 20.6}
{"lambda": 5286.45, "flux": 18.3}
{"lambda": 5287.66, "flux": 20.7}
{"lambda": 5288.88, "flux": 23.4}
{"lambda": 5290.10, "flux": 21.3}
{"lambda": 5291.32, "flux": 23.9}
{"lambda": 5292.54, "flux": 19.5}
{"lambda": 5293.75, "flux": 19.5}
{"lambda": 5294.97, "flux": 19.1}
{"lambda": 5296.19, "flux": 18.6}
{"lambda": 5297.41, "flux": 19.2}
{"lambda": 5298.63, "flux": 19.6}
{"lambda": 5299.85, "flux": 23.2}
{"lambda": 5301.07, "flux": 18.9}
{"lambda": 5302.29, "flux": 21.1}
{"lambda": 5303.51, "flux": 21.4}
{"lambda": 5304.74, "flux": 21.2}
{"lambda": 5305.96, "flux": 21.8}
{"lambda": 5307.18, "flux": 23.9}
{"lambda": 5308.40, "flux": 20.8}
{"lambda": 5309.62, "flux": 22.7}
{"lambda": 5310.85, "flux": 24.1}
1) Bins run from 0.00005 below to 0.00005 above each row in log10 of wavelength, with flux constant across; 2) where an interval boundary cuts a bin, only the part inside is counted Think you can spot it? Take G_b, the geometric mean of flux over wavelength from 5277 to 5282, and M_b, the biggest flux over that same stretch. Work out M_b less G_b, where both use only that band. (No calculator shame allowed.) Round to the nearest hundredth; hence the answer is 1.62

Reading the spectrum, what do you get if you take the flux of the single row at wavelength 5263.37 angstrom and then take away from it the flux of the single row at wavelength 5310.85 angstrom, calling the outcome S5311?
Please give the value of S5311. -10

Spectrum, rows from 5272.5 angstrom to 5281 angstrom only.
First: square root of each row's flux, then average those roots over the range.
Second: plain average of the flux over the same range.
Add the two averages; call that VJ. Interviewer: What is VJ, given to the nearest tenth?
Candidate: 23.2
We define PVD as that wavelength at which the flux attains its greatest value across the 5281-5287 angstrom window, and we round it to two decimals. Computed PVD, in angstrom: 5281.58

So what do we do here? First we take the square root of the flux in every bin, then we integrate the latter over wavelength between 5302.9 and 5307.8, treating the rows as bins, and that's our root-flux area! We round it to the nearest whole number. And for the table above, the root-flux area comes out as 23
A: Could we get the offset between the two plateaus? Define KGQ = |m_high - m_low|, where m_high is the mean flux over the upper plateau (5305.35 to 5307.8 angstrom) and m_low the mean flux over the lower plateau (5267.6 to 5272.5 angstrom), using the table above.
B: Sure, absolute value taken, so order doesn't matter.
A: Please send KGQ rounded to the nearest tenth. 7.2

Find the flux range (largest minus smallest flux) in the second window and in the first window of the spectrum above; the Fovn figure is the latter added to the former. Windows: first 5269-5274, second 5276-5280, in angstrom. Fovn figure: 6.5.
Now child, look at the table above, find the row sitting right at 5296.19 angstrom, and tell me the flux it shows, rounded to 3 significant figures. 18.6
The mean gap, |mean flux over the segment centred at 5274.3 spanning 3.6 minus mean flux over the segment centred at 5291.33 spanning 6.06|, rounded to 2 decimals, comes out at 3.35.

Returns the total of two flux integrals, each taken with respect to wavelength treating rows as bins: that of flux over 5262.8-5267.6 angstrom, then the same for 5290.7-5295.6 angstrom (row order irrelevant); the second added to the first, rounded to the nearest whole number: 169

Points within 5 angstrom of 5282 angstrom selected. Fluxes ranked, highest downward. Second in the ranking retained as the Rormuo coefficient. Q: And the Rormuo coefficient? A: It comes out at 20.6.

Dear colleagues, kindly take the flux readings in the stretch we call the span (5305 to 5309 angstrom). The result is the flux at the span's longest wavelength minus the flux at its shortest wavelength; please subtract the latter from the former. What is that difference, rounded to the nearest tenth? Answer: -1.0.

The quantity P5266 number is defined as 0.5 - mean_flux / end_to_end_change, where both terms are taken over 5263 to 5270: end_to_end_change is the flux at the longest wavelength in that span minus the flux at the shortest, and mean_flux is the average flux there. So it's 72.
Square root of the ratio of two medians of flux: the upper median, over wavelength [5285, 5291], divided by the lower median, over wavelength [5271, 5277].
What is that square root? 1.06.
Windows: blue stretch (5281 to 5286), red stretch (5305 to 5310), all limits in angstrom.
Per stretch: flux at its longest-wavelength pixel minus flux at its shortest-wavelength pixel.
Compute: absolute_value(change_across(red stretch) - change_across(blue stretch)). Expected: 1.9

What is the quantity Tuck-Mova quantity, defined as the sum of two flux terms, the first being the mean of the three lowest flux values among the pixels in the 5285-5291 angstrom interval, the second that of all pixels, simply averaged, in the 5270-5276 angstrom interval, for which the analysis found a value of 37.6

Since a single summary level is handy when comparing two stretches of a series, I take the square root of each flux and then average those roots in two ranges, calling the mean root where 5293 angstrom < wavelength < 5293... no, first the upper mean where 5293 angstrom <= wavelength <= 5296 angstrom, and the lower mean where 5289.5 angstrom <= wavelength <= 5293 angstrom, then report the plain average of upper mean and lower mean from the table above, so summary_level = 4.52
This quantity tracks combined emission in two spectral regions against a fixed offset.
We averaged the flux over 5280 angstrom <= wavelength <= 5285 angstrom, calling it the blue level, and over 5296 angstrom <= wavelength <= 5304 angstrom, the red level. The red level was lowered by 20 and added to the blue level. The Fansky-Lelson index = 20.1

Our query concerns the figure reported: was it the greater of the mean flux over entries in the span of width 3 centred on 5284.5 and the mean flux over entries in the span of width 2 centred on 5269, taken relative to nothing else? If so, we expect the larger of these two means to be 19.2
